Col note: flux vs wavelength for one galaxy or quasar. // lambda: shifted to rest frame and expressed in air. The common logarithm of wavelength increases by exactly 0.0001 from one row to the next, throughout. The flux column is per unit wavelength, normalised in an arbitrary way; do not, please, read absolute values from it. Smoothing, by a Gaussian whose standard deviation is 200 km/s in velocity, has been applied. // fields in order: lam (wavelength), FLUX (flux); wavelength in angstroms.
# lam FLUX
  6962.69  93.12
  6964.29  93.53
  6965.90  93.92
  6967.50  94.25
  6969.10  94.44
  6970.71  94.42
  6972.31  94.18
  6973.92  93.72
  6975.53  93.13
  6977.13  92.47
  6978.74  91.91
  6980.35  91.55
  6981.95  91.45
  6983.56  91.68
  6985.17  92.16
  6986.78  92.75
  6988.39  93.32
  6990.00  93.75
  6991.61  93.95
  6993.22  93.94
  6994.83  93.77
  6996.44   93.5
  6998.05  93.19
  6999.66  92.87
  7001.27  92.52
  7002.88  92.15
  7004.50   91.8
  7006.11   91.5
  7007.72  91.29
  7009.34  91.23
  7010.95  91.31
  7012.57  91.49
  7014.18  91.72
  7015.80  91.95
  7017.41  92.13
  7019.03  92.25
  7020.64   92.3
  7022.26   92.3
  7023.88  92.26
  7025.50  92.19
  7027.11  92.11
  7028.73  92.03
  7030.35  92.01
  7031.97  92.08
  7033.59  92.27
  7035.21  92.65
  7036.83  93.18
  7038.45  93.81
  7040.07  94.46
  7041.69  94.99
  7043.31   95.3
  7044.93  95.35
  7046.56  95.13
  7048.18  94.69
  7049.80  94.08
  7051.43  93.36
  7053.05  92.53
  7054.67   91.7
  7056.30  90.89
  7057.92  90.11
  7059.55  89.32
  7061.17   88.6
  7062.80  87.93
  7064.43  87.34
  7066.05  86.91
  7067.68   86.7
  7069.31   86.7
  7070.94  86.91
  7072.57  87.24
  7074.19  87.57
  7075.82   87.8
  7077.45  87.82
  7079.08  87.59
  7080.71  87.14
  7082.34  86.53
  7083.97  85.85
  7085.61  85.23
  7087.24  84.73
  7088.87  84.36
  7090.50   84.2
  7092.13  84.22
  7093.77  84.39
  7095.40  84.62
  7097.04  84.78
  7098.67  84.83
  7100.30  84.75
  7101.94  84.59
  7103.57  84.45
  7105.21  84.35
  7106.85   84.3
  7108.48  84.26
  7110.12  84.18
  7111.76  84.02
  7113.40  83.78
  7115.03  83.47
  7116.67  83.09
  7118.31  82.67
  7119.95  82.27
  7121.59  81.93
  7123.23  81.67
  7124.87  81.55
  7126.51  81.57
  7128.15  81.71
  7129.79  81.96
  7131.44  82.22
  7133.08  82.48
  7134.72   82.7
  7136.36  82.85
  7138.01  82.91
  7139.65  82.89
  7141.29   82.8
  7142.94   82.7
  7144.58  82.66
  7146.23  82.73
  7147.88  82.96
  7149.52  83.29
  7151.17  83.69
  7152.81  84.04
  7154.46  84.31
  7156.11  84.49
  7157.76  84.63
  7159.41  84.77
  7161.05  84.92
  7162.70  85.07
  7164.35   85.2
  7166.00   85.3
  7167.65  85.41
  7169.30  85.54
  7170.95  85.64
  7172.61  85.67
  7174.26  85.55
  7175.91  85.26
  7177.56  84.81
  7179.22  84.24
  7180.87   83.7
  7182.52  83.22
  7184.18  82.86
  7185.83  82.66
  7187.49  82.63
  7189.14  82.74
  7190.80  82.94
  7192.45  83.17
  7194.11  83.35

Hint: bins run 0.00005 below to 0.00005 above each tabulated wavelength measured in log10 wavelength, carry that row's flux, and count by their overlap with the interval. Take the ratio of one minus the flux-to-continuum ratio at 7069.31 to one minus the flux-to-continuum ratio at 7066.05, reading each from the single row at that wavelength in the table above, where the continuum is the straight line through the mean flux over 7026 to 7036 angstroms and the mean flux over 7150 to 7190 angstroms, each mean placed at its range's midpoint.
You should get 1.0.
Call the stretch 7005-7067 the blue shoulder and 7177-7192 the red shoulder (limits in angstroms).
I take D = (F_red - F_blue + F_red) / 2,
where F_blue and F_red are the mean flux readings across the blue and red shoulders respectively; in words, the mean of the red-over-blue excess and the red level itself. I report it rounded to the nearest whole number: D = 37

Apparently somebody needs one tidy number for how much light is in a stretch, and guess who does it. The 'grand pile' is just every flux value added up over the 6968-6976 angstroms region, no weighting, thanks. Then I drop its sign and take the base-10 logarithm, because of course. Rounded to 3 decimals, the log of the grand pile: 2.672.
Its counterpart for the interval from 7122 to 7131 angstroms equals 2.611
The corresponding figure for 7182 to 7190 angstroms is 2.617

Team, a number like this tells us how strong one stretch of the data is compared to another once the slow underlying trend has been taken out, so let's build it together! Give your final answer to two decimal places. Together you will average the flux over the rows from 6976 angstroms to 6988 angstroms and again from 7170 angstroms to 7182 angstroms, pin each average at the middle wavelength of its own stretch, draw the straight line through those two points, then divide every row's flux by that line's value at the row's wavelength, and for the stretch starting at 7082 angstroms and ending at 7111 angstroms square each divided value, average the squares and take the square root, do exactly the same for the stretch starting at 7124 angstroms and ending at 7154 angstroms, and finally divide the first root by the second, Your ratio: 1.01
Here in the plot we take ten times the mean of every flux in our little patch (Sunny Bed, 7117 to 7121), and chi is 825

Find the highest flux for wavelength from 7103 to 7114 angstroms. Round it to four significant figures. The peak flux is 84.45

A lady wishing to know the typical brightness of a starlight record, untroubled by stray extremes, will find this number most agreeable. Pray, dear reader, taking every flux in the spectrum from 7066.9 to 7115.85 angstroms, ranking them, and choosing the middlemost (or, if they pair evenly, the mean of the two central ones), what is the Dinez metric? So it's 85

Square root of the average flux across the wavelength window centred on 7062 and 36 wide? 9.48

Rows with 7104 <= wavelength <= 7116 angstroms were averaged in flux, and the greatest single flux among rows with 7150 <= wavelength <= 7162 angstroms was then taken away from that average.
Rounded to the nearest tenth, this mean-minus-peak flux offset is -0.9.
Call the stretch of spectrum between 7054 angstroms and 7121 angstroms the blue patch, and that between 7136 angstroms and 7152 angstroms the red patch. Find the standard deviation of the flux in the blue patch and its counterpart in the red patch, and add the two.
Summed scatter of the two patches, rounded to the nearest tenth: 2.5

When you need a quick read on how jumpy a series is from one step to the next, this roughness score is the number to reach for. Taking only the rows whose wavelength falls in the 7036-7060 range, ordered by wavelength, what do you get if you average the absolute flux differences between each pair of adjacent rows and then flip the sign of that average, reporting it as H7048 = -0.59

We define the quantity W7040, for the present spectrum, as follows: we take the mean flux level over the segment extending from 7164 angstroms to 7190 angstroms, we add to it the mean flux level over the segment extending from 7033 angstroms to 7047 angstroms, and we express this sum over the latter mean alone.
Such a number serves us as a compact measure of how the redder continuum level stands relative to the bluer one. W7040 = 1.90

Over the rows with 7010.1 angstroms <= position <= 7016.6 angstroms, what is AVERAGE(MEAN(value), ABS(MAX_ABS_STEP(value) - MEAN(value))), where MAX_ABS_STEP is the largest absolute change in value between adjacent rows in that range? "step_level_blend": 91.5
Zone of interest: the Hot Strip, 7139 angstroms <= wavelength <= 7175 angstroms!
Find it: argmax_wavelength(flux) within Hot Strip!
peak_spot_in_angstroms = 7172.61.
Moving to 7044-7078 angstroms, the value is 7044.93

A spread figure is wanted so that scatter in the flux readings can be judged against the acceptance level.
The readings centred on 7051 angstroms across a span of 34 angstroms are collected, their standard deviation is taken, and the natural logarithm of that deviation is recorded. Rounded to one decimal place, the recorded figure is 1.1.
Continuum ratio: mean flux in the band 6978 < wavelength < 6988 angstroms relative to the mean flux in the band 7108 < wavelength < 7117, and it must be 1.10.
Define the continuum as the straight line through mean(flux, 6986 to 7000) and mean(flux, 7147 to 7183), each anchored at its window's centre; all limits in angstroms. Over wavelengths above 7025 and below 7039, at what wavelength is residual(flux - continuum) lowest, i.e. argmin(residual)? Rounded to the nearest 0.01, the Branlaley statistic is 7025.50 angstroms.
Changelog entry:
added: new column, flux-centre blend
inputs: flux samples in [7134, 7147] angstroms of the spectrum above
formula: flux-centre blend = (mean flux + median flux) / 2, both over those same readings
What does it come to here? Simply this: 83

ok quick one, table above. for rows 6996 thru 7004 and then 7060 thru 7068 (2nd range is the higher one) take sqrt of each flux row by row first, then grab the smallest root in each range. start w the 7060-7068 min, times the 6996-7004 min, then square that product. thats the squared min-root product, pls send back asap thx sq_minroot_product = 7989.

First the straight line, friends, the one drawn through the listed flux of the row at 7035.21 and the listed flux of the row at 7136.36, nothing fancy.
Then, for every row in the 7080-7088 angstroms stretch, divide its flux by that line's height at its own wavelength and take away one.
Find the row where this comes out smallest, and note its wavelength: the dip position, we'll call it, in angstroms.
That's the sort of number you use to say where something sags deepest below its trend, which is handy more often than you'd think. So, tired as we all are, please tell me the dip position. 7087.24 angstroms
